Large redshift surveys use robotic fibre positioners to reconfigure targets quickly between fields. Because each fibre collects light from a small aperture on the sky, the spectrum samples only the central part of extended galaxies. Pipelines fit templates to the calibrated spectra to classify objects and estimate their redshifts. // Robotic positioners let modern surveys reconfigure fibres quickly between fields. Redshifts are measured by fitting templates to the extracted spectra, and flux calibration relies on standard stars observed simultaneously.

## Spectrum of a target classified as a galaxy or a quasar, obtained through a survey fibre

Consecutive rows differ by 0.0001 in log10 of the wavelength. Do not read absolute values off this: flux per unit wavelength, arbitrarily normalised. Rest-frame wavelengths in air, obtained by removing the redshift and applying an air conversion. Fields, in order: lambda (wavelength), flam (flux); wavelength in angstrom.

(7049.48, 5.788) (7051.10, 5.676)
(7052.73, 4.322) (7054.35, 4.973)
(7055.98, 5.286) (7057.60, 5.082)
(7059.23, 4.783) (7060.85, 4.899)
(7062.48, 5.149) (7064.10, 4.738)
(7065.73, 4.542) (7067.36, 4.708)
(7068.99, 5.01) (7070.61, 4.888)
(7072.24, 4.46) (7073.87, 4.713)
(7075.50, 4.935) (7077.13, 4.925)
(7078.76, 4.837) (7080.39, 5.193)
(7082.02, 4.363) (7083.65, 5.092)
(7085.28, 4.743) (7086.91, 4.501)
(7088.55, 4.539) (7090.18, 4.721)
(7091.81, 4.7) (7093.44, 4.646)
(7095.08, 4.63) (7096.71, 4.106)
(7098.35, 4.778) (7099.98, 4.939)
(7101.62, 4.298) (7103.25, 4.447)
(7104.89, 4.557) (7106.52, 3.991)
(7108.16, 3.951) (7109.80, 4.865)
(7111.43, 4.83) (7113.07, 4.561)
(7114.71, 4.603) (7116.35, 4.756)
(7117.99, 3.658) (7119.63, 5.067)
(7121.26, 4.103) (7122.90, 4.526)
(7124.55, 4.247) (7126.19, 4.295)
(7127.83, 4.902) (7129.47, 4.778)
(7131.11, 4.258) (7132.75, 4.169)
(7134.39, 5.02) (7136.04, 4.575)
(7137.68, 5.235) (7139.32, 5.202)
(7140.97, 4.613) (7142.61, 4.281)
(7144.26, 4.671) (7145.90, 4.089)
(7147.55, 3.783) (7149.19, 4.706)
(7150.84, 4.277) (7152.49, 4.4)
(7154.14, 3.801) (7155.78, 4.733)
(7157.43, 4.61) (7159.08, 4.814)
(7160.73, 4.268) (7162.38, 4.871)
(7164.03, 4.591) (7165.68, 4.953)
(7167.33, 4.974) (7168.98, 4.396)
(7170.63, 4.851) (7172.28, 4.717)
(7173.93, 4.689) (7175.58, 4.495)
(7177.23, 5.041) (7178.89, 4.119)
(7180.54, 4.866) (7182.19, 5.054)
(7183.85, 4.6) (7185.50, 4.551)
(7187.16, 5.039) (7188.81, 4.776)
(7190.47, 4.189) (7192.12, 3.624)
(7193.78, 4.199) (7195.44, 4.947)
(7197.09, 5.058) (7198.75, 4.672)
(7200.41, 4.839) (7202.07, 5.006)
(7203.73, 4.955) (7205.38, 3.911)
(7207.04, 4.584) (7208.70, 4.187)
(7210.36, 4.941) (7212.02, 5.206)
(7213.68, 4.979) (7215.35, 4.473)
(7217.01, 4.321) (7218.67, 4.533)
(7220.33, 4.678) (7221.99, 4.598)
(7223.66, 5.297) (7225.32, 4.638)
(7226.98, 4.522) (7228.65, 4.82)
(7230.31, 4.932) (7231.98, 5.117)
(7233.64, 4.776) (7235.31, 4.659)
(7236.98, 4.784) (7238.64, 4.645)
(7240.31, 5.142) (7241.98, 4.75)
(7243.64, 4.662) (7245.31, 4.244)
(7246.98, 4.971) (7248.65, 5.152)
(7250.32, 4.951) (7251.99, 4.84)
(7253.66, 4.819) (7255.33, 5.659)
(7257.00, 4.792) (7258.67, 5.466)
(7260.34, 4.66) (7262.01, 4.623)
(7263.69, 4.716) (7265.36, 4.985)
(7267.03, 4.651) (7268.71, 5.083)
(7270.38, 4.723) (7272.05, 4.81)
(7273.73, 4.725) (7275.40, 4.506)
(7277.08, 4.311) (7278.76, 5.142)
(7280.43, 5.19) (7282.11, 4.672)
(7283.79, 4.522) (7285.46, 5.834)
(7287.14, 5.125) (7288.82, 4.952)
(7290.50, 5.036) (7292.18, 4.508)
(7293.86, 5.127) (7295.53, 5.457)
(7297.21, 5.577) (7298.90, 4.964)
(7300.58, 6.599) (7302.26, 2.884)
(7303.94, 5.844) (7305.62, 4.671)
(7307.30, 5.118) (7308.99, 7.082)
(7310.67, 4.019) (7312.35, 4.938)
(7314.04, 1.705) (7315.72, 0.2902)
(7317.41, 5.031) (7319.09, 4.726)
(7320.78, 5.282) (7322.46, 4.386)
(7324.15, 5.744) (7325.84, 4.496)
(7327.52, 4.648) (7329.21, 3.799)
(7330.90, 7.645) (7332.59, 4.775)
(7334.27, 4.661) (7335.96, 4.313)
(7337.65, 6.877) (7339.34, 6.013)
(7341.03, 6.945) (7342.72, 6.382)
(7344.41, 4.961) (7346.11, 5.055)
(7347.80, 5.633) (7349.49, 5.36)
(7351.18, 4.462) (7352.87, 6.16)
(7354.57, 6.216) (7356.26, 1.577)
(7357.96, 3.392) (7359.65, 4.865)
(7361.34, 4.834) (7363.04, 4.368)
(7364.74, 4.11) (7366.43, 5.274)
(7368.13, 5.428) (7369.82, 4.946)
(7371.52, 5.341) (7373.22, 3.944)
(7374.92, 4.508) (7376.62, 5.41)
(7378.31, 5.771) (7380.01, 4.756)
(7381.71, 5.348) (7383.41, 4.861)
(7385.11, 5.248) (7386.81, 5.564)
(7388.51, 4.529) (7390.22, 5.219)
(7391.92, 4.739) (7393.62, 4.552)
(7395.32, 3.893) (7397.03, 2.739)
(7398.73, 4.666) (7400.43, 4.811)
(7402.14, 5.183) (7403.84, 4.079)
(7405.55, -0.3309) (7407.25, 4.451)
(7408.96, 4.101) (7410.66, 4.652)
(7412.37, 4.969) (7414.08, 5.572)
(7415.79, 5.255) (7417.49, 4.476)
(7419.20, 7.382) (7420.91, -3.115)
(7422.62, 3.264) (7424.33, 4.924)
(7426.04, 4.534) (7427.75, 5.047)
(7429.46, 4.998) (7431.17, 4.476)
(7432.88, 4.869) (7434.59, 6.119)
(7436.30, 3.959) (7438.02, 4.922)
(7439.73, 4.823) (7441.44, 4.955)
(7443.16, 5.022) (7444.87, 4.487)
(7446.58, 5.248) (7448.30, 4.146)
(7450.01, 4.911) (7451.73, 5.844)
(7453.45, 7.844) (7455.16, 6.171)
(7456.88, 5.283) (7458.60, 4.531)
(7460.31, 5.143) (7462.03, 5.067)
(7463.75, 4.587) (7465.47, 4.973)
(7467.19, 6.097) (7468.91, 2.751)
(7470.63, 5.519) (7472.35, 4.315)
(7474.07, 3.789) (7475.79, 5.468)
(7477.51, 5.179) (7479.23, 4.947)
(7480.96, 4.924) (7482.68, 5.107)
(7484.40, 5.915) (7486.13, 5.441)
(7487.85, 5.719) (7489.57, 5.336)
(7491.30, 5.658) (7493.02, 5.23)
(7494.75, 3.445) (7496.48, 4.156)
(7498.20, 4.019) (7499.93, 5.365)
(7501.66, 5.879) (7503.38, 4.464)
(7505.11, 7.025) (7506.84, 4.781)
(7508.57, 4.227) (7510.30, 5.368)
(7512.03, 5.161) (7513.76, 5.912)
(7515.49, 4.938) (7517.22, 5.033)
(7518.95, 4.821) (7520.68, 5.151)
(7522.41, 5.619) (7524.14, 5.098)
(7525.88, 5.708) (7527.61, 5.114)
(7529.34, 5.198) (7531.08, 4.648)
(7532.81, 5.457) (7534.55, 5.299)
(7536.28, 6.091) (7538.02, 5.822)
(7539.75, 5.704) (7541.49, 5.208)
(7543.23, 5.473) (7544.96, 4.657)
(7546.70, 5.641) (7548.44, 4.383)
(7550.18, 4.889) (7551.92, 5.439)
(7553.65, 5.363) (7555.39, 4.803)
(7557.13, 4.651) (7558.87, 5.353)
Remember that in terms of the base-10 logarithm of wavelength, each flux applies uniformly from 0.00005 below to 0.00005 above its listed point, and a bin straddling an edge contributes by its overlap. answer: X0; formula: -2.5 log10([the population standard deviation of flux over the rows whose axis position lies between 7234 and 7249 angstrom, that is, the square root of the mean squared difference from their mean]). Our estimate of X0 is 1.4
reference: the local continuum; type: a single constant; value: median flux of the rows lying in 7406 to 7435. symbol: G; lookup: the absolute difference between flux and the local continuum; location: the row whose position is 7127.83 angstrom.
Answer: 0.0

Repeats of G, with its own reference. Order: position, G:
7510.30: 0.5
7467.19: 1.2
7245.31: 0.6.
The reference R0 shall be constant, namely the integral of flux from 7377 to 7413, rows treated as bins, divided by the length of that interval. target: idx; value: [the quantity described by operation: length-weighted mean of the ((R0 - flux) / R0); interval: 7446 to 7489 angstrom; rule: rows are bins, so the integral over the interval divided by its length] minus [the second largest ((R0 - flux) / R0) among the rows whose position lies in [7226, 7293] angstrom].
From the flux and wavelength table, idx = -0.19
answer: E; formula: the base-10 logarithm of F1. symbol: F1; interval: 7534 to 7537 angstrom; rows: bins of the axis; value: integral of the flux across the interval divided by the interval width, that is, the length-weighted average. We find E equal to 0.76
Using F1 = 5.7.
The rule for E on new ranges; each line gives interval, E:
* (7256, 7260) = 0.71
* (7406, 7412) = 0.62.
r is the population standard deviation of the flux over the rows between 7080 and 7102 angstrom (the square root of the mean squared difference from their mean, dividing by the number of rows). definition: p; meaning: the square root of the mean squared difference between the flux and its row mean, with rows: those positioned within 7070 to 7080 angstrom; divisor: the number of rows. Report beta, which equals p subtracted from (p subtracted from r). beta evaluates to 0.0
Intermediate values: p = 0.2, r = 0.29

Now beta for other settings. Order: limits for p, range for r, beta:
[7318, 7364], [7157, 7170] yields -2.2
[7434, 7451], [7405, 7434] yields 1.2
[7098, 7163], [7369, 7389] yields -0.3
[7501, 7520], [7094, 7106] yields -1.2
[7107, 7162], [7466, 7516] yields 0.1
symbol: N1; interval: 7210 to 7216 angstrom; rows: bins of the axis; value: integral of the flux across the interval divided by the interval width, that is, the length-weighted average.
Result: 4.90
